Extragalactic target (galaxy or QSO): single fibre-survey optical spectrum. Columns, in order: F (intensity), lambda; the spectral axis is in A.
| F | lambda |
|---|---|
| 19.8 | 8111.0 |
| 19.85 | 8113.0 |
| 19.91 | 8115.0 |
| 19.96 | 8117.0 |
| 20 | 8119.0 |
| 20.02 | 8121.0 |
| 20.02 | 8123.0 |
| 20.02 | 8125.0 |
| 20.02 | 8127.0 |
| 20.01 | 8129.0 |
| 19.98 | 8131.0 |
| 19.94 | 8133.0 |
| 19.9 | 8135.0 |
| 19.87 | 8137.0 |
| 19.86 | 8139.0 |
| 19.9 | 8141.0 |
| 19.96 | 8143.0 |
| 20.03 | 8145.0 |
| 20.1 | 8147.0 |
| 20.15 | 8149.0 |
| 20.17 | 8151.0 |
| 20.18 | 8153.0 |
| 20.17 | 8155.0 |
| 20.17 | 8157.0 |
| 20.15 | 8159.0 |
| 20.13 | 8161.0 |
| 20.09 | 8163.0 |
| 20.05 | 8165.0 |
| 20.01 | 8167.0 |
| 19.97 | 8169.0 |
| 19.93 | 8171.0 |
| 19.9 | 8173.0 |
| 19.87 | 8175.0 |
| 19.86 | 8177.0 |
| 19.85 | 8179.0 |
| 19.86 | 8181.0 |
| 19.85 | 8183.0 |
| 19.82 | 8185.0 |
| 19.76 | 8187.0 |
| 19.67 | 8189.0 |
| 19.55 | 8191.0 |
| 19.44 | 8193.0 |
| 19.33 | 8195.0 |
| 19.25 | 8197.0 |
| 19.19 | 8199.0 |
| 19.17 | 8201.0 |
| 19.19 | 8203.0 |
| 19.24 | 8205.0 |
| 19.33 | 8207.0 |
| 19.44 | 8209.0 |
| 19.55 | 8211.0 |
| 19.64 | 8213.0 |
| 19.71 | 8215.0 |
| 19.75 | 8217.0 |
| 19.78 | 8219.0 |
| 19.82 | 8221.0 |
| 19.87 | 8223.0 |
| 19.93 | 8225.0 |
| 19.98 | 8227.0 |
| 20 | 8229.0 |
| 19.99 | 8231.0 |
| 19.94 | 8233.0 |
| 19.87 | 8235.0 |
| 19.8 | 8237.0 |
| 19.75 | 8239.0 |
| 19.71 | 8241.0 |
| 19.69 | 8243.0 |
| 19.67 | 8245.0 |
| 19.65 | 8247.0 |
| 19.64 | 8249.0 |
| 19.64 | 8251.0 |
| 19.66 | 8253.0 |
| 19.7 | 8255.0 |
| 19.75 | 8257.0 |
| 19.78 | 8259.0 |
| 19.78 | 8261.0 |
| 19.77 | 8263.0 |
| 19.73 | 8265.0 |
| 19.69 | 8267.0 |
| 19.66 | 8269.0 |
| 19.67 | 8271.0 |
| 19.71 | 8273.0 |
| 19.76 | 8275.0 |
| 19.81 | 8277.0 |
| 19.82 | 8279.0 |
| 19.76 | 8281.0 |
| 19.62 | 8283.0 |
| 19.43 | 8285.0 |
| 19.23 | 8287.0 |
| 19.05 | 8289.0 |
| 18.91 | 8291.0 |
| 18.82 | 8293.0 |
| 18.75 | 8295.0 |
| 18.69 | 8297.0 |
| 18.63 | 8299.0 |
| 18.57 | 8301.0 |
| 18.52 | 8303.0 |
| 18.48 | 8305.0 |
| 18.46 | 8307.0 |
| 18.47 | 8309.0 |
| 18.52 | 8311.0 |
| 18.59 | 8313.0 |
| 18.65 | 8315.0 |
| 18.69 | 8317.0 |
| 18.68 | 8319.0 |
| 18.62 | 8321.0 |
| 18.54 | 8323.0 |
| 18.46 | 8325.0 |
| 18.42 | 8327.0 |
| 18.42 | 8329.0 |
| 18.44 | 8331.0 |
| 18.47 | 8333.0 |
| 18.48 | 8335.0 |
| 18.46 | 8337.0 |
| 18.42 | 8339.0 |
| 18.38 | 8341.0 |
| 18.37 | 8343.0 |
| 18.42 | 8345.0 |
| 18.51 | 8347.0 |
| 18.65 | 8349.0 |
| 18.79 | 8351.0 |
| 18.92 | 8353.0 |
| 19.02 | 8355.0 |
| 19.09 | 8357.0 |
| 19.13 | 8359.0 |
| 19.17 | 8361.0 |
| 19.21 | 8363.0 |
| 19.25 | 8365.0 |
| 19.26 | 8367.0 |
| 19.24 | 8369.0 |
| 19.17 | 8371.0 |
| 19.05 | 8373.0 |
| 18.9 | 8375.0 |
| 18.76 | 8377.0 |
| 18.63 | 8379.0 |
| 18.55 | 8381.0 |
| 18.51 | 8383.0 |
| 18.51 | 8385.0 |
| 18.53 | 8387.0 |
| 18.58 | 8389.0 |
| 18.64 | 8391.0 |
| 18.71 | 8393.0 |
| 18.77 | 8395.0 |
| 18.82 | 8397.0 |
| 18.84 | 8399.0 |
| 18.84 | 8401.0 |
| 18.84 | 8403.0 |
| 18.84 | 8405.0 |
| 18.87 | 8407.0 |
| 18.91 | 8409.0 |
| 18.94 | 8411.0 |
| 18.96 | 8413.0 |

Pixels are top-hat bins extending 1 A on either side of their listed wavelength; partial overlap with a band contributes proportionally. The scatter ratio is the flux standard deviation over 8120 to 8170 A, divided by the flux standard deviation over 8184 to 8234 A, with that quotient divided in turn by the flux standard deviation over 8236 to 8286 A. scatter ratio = 4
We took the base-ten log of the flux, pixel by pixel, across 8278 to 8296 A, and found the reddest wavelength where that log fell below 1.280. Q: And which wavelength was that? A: 8295.0 A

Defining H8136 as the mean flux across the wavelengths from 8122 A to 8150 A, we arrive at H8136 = 20.0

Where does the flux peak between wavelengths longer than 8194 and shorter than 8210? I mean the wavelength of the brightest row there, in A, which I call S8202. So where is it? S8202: 8209.0 A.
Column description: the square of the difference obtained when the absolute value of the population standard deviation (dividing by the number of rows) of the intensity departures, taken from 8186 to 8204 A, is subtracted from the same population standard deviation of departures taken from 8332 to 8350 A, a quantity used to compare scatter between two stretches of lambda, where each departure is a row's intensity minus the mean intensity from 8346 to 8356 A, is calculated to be 0.017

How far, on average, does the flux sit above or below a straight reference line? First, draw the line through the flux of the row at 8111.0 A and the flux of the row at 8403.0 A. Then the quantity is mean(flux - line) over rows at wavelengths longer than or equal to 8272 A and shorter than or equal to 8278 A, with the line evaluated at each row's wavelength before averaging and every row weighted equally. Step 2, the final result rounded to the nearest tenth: 0.5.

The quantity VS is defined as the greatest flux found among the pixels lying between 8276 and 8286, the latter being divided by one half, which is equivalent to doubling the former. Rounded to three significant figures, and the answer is 39.6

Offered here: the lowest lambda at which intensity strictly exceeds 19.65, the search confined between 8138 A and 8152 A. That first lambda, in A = 8139.0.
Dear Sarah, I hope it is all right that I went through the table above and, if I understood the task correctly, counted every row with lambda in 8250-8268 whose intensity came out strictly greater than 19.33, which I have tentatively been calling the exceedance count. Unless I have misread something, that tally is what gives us 9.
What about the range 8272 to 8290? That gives 7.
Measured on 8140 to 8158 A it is 9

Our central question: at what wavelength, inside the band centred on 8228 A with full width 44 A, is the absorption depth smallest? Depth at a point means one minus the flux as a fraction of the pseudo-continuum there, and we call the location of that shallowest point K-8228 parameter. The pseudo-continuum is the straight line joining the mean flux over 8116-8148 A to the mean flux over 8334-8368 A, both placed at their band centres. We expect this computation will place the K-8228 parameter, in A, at 8231.0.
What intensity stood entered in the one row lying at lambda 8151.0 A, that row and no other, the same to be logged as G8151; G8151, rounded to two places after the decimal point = 20.17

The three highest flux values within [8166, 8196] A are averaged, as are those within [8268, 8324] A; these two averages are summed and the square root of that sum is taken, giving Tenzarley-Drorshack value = 6.31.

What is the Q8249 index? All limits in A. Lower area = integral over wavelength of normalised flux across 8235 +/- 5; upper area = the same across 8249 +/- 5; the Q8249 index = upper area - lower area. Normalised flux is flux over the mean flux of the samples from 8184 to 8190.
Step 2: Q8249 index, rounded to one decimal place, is -0.1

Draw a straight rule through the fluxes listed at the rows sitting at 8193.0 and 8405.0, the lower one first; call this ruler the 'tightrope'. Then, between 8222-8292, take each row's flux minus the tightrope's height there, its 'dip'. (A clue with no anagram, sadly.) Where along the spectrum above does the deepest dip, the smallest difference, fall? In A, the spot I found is 8291.0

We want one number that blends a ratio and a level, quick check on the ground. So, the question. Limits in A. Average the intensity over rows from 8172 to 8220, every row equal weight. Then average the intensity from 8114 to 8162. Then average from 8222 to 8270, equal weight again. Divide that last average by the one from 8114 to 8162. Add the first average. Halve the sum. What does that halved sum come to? 10.29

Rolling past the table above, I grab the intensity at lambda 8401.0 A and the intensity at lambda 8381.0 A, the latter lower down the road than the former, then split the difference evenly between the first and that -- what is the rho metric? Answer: 18.7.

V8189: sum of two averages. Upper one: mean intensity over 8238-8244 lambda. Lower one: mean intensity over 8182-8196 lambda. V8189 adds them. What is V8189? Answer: 39.3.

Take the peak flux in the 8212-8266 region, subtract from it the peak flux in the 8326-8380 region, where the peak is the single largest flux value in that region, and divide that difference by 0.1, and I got 7.4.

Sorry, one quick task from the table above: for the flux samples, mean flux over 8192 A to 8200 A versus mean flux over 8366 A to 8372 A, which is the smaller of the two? 19.2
